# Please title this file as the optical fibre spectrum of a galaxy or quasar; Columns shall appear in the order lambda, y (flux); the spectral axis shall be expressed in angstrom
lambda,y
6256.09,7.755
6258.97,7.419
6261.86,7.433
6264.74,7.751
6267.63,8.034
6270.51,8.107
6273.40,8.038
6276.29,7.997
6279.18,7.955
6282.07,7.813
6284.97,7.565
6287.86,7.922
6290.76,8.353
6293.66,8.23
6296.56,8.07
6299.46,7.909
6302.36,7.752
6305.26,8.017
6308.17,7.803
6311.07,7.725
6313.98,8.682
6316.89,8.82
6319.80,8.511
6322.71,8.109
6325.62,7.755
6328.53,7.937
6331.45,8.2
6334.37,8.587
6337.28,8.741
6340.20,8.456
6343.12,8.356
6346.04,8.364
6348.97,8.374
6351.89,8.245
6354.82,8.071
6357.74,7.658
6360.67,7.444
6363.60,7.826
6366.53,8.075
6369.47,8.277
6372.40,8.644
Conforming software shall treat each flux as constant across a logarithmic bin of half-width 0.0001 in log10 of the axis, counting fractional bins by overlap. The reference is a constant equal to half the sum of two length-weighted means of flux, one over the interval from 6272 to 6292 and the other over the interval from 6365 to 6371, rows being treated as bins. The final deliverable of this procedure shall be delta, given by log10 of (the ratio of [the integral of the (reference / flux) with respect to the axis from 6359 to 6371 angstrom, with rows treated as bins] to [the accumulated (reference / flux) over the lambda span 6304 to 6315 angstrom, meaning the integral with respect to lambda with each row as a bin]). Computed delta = 0.04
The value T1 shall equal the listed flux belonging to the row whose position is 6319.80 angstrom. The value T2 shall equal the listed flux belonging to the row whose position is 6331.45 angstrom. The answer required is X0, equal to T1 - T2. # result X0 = 0.3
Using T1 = 8.511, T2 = 8.2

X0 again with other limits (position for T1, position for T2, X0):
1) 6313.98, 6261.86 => 1.2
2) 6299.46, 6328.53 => 0.0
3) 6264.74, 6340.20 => -0.7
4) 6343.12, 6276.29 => 0.4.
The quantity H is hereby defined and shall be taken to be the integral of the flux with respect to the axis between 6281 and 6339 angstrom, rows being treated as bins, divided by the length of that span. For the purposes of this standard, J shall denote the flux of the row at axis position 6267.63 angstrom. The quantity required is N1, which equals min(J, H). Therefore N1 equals 8.03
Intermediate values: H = 8.13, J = 8.034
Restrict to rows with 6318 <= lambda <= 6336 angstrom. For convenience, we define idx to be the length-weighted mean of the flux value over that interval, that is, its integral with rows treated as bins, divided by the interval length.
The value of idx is 8.20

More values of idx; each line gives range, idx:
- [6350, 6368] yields 7.90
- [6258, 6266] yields 7.53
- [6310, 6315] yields 8.19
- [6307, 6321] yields 8.32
